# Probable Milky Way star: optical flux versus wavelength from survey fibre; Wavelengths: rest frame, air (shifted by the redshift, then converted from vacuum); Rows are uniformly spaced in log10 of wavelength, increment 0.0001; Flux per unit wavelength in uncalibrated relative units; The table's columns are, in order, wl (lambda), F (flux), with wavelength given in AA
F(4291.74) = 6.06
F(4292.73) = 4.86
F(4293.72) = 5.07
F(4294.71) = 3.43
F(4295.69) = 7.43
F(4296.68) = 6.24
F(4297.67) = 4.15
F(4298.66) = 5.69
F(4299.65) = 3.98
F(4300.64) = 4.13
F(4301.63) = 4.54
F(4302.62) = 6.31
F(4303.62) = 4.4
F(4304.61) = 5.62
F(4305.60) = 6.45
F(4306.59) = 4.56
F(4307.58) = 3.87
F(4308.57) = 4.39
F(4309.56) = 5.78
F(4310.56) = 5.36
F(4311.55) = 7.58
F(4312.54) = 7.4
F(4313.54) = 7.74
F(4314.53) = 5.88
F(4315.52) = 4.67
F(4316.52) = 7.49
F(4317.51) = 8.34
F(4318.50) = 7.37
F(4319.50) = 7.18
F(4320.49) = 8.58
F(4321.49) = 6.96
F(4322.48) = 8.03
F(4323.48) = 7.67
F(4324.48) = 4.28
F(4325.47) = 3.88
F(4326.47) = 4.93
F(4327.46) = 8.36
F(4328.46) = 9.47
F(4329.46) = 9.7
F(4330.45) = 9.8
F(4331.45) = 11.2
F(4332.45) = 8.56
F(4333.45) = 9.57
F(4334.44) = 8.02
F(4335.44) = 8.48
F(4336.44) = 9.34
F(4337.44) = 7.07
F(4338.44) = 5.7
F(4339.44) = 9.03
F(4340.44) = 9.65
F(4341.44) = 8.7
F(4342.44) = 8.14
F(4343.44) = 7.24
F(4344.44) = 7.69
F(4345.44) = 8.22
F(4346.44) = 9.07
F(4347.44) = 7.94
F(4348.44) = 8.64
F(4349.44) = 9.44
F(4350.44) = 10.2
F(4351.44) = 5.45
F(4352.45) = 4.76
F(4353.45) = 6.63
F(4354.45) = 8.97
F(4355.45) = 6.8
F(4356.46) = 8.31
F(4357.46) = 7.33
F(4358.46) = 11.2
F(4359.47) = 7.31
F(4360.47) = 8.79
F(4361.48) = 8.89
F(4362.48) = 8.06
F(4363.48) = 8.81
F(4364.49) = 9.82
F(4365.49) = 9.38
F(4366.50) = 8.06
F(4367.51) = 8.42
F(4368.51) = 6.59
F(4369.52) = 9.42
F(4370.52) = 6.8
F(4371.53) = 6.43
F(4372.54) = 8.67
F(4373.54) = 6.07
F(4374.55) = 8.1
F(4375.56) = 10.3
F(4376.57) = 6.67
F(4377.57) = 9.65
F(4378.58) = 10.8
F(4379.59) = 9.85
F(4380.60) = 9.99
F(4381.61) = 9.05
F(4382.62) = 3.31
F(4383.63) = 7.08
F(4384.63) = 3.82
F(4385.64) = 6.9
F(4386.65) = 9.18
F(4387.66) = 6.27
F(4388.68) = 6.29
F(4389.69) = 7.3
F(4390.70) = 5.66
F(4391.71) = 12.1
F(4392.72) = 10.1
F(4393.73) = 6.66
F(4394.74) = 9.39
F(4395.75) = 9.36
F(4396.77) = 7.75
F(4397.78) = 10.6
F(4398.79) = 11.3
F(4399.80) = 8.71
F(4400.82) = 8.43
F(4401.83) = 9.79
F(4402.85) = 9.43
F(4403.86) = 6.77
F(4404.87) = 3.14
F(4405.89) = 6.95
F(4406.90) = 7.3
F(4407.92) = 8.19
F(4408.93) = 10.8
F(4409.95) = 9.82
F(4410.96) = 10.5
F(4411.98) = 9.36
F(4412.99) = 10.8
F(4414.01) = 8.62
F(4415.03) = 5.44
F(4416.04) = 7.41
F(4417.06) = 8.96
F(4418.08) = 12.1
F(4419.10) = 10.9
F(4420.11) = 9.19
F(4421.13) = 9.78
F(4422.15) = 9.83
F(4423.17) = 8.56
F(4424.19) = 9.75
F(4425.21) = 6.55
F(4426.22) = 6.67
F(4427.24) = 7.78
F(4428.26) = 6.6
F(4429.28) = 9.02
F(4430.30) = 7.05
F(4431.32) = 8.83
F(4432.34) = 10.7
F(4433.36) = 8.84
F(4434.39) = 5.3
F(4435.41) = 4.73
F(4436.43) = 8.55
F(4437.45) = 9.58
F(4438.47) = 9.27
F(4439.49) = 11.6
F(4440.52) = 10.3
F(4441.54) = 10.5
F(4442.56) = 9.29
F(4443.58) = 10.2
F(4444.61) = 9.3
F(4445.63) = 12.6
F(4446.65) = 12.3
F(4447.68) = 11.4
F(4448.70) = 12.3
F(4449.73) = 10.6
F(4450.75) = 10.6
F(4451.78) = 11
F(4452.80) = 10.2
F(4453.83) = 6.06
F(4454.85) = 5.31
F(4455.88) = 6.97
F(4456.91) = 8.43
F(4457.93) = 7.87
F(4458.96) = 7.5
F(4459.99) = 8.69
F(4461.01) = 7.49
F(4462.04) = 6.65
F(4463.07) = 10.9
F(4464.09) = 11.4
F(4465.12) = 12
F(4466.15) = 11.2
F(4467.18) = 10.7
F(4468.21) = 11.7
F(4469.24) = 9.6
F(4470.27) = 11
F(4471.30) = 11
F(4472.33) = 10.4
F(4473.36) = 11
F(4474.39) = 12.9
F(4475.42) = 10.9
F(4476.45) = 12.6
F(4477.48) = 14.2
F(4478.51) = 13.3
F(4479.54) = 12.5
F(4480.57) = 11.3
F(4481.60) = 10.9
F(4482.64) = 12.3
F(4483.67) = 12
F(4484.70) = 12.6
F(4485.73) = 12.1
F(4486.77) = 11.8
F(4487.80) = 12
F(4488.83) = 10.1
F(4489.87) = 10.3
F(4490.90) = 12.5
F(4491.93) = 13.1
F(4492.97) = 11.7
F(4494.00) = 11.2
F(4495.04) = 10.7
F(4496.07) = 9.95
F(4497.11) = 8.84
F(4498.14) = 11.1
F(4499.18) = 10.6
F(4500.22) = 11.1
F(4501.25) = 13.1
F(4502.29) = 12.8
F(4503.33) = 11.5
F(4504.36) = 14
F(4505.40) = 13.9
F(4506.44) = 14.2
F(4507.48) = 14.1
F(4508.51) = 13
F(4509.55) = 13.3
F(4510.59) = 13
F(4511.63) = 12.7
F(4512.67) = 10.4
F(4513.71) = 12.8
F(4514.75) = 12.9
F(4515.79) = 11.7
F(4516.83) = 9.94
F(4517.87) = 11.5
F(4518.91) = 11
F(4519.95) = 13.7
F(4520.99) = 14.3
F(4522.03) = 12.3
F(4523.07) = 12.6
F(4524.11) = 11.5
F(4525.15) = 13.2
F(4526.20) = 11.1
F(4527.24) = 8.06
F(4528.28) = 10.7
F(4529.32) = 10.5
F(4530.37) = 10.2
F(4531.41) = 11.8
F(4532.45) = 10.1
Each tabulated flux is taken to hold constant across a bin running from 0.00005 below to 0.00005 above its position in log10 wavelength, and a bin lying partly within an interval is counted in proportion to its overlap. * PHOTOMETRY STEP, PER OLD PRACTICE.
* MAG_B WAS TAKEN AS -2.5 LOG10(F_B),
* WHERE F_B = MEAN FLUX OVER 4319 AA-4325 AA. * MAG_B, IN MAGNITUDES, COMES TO -2.13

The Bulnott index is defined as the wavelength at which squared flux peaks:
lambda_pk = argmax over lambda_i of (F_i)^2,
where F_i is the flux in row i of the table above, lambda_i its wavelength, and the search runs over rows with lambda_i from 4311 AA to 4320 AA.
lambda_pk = 4317.51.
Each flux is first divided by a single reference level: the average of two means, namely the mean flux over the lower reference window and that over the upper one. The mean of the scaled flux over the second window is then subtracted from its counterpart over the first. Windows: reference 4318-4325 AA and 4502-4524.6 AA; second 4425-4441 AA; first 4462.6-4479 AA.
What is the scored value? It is 0.34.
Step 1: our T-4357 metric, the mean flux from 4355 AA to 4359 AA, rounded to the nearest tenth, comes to 8.4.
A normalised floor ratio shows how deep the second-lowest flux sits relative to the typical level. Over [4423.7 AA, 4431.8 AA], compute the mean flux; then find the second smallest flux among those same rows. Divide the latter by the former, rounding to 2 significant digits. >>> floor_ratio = 0.85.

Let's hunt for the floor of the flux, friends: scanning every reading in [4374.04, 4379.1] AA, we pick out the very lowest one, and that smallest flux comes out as 6.67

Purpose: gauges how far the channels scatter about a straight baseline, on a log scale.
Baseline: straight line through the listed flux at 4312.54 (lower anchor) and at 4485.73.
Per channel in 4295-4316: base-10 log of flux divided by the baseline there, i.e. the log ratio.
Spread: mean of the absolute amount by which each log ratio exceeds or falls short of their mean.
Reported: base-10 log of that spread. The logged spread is -1.07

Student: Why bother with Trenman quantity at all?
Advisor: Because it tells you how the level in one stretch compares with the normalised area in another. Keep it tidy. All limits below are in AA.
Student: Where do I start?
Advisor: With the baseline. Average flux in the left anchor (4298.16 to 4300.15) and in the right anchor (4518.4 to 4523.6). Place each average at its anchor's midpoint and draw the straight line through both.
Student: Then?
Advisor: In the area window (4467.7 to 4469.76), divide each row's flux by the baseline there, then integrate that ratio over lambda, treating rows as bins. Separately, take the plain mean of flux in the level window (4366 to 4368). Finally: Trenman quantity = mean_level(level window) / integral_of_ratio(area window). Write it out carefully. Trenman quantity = 4.1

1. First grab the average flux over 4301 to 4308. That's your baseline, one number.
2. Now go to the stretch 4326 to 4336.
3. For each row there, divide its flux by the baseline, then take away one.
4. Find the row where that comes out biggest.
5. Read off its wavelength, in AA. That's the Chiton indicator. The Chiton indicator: 4331.45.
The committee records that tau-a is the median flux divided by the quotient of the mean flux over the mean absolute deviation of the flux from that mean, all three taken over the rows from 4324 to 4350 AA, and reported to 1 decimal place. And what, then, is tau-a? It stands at 1.3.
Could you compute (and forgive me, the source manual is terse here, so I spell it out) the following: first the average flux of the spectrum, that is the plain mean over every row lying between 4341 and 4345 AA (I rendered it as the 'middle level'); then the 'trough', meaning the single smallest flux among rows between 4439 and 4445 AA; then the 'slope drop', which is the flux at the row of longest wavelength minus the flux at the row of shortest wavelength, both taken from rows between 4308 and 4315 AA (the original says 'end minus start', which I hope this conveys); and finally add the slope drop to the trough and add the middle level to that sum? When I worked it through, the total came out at 19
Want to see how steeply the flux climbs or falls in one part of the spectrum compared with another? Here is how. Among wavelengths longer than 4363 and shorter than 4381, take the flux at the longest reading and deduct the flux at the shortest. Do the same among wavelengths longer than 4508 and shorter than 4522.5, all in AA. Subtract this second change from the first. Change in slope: 1.9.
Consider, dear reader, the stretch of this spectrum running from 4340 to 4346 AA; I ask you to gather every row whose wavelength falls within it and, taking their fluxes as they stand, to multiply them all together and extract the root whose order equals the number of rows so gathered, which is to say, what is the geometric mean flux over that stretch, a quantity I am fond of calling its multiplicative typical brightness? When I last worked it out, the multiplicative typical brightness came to 8.2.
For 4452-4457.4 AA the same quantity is 7.2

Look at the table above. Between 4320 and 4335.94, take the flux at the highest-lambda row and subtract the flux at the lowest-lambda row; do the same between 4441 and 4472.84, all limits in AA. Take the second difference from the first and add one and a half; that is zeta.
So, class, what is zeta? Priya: 1.5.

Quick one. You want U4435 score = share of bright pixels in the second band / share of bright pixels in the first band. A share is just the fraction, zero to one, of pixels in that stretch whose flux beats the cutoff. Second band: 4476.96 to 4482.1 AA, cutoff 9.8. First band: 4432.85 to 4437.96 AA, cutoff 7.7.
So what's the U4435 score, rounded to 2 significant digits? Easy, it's 1.7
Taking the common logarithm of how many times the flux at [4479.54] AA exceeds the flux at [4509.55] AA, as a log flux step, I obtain -0.03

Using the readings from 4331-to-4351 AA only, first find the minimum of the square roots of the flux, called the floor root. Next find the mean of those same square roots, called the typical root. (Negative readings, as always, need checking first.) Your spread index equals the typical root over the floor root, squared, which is 1.50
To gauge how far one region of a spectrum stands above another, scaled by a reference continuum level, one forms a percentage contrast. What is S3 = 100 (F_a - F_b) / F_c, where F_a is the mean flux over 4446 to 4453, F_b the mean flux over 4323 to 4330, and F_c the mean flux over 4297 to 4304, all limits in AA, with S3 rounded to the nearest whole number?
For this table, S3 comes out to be 91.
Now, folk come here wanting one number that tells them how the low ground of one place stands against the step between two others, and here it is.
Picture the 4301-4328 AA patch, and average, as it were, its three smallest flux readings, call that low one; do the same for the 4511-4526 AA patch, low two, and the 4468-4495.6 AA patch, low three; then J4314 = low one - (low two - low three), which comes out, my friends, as 3.6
